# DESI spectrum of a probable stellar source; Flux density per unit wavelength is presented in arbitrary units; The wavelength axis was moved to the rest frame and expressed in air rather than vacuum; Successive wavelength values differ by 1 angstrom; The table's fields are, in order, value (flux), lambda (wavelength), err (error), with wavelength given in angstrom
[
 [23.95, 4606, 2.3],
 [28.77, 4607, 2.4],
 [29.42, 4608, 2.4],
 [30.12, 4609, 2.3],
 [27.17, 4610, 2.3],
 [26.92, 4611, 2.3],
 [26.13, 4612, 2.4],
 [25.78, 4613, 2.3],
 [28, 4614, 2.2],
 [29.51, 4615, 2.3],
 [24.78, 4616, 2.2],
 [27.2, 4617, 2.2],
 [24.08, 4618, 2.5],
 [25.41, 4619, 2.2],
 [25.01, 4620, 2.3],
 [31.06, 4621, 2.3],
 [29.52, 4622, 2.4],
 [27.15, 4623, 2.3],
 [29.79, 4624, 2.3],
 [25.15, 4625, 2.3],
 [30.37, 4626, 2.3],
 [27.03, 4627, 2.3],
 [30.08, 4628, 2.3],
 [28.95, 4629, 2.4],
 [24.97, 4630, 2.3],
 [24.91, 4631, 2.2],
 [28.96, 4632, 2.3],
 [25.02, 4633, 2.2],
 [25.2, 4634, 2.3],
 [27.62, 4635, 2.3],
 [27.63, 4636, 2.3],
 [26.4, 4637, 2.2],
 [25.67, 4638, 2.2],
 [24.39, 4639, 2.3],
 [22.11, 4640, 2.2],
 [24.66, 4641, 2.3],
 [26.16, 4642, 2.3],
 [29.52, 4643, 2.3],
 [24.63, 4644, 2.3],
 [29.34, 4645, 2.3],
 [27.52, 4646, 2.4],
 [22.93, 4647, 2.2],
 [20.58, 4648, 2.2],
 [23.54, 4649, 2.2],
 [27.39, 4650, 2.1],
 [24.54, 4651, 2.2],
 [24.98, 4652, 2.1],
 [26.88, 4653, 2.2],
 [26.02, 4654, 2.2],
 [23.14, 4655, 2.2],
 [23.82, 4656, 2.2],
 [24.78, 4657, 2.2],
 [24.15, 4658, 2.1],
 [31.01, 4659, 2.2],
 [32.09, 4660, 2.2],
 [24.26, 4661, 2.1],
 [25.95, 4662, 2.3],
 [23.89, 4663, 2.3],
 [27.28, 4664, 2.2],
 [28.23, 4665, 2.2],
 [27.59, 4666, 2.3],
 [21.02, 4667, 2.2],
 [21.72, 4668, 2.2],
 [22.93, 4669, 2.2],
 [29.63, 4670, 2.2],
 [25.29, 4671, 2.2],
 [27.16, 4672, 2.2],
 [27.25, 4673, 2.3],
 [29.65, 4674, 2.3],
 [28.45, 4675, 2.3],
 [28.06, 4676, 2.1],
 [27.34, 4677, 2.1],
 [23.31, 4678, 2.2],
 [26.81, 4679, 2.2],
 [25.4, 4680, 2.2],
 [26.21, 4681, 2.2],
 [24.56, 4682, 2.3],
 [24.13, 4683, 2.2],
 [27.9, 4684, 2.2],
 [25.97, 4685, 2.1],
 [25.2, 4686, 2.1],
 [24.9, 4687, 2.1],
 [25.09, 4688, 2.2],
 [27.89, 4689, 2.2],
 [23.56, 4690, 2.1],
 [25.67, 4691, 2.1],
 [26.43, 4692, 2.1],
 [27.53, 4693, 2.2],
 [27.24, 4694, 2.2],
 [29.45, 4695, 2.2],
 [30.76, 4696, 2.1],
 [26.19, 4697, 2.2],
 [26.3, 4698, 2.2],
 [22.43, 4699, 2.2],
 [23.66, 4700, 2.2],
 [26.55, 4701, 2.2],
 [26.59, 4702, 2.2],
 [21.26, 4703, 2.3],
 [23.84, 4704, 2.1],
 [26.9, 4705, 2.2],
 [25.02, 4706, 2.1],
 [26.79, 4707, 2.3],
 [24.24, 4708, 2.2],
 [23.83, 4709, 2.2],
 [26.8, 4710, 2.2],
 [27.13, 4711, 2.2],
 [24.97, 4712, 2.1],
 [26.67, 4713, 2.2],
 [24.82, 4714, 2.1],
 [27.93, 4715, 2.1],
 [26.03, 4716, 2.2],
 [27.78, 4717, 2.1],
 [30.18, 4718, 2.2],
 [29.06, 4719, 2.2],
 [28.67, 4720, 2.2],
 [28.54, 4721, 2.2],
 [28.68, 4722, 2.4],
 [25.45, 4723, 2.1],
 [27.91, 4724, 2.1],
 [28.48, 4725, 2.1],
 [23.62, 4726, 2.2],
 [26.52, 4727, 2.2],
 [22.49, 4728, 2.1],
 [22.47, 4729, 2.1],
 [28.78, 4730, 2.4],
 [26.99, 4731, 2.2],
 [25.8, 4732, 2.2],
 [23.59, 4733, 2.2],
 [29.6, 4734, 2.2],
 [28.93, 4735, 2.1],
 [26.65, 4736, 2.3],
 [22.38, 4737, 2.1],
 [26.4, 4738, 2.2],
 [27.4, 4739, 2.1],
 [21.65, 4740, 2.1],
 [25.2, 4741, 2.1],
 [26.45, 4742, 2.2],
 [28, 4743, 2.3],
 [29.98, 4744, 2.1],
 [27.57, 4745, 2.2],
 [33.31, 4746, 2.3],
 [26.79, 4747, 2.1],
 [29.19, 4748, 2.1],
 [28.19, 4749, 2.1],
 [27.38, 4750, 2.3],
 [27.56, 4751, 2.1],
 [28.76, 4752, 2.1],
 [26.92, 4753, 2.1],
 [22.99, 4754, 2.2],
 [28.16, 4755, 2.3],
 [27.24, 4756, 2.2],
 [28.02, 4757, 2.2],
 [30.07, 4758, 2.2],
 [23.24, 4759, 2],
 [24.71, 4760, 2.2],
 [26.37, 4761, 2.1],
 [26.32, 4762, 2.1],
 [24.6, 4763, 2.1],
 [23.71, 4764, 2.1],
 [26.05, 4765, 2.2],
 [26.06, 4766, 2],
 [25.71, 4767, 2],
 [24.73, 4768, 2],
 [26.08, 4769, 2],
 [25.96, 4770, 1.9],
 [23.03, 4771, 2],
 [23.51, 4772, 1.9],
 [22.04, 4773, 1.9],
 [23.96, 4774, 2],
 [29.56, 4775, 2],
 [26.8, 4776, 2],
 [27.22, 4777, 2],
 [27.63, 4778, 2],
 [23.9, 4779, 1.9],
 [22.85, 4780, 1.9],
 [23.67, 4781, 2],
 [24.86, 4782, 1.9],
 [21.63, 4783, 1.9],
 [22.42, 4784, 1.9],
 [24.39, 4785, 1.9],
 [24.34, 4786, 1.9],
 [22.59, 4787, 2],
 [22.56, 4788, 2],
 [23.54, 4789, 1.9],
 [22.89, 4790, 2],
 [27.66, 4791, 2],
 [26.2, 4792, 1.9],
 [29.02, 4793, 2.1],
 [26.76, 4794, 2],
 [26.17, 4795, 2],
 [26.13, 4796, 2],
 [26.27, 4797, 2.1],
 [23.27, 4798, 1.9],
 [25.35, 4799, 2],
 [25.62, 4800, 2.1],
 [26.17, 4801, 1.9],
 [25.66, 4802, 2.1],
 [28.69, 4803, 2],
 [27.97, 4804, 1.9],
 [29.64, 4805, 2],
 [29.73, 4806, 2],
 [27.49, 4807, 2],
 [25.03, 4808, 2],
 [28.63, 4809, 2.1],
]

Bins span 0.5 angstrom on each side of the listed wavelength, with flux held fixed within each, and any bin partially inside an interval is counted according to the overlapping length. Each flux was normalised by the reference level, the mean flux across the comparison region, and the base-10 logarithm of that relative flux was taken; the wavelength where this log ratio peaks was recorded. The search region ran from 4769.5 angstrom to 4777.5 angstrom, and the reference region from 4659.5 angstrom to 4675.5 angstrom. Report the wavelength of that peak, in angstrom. 4775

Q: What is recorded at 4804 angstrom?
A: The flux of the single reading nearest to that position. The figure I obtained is 27.97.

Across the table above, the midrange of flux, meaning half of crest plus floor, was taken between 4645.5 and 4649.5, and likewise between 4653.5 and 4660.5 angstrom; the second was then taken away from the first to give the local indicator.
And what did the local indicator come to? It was -3.6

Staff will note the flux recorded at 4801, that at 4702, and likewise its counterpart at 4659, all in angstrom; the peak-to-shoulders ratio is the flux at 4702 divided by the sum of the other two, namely 0.465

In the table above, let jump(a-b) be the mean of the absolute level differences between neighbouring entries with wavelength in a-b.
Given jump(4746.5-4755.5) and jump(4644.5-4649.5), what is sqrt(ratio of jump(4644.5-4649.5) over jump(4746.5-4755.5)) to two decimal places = 1.19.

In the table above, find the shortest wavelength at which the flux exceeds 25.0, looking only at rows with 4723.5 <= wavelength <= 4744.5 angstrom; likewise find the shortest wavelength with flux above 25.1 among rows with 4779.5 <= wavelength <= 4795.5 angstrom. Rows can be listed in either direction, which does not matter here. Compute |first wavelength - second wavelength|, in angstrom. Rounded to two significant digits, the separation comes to 67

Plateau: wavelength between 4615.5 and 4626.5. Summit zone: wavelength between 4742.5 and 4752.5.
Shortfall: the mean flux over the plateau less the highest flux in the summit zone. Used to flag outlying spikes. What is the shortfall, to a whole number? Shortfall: -6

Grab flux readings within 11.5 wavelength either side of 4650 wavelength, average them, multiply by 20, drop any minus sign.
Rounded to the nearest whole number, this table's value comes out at 512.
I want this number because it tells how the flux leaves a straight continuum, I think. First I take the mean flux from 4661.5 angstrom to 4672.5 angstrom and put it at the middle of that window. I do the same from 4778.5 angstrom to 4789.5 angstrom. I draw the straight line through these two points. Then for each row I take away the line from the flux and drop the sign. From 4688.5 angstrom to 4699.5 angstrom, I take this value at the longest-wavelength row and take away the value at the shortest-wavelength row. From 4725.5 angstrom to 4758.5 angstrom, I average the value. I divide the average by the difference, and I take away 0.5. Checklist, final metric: -12.0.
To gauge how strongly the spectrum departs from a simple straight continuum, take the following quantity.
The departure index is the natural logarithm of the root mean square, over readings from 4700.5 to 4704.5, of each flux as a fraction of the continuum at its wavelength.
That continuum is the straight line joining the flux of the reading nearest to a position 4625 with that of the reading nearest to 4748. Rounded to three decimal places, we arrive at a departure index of -0.116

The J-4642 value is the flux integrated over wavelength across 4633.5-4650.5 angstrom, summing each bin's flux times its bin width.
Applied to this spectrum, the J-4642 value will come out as 435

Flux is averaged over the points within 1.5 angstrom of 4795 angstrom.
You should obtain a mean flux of 26.4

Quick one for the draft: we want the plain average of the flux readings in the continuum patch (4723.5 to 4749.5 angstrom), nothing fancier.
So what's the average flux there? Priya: 26.7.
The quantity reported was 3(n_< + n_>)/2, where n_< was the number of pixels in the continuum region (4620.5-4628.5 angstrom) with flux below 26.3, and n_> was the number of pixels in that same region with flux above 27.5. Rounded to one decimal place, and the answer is 9.0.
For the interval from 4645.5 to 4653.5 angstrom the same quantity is 9.0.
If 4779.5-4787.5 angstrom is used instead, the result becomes 12.0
